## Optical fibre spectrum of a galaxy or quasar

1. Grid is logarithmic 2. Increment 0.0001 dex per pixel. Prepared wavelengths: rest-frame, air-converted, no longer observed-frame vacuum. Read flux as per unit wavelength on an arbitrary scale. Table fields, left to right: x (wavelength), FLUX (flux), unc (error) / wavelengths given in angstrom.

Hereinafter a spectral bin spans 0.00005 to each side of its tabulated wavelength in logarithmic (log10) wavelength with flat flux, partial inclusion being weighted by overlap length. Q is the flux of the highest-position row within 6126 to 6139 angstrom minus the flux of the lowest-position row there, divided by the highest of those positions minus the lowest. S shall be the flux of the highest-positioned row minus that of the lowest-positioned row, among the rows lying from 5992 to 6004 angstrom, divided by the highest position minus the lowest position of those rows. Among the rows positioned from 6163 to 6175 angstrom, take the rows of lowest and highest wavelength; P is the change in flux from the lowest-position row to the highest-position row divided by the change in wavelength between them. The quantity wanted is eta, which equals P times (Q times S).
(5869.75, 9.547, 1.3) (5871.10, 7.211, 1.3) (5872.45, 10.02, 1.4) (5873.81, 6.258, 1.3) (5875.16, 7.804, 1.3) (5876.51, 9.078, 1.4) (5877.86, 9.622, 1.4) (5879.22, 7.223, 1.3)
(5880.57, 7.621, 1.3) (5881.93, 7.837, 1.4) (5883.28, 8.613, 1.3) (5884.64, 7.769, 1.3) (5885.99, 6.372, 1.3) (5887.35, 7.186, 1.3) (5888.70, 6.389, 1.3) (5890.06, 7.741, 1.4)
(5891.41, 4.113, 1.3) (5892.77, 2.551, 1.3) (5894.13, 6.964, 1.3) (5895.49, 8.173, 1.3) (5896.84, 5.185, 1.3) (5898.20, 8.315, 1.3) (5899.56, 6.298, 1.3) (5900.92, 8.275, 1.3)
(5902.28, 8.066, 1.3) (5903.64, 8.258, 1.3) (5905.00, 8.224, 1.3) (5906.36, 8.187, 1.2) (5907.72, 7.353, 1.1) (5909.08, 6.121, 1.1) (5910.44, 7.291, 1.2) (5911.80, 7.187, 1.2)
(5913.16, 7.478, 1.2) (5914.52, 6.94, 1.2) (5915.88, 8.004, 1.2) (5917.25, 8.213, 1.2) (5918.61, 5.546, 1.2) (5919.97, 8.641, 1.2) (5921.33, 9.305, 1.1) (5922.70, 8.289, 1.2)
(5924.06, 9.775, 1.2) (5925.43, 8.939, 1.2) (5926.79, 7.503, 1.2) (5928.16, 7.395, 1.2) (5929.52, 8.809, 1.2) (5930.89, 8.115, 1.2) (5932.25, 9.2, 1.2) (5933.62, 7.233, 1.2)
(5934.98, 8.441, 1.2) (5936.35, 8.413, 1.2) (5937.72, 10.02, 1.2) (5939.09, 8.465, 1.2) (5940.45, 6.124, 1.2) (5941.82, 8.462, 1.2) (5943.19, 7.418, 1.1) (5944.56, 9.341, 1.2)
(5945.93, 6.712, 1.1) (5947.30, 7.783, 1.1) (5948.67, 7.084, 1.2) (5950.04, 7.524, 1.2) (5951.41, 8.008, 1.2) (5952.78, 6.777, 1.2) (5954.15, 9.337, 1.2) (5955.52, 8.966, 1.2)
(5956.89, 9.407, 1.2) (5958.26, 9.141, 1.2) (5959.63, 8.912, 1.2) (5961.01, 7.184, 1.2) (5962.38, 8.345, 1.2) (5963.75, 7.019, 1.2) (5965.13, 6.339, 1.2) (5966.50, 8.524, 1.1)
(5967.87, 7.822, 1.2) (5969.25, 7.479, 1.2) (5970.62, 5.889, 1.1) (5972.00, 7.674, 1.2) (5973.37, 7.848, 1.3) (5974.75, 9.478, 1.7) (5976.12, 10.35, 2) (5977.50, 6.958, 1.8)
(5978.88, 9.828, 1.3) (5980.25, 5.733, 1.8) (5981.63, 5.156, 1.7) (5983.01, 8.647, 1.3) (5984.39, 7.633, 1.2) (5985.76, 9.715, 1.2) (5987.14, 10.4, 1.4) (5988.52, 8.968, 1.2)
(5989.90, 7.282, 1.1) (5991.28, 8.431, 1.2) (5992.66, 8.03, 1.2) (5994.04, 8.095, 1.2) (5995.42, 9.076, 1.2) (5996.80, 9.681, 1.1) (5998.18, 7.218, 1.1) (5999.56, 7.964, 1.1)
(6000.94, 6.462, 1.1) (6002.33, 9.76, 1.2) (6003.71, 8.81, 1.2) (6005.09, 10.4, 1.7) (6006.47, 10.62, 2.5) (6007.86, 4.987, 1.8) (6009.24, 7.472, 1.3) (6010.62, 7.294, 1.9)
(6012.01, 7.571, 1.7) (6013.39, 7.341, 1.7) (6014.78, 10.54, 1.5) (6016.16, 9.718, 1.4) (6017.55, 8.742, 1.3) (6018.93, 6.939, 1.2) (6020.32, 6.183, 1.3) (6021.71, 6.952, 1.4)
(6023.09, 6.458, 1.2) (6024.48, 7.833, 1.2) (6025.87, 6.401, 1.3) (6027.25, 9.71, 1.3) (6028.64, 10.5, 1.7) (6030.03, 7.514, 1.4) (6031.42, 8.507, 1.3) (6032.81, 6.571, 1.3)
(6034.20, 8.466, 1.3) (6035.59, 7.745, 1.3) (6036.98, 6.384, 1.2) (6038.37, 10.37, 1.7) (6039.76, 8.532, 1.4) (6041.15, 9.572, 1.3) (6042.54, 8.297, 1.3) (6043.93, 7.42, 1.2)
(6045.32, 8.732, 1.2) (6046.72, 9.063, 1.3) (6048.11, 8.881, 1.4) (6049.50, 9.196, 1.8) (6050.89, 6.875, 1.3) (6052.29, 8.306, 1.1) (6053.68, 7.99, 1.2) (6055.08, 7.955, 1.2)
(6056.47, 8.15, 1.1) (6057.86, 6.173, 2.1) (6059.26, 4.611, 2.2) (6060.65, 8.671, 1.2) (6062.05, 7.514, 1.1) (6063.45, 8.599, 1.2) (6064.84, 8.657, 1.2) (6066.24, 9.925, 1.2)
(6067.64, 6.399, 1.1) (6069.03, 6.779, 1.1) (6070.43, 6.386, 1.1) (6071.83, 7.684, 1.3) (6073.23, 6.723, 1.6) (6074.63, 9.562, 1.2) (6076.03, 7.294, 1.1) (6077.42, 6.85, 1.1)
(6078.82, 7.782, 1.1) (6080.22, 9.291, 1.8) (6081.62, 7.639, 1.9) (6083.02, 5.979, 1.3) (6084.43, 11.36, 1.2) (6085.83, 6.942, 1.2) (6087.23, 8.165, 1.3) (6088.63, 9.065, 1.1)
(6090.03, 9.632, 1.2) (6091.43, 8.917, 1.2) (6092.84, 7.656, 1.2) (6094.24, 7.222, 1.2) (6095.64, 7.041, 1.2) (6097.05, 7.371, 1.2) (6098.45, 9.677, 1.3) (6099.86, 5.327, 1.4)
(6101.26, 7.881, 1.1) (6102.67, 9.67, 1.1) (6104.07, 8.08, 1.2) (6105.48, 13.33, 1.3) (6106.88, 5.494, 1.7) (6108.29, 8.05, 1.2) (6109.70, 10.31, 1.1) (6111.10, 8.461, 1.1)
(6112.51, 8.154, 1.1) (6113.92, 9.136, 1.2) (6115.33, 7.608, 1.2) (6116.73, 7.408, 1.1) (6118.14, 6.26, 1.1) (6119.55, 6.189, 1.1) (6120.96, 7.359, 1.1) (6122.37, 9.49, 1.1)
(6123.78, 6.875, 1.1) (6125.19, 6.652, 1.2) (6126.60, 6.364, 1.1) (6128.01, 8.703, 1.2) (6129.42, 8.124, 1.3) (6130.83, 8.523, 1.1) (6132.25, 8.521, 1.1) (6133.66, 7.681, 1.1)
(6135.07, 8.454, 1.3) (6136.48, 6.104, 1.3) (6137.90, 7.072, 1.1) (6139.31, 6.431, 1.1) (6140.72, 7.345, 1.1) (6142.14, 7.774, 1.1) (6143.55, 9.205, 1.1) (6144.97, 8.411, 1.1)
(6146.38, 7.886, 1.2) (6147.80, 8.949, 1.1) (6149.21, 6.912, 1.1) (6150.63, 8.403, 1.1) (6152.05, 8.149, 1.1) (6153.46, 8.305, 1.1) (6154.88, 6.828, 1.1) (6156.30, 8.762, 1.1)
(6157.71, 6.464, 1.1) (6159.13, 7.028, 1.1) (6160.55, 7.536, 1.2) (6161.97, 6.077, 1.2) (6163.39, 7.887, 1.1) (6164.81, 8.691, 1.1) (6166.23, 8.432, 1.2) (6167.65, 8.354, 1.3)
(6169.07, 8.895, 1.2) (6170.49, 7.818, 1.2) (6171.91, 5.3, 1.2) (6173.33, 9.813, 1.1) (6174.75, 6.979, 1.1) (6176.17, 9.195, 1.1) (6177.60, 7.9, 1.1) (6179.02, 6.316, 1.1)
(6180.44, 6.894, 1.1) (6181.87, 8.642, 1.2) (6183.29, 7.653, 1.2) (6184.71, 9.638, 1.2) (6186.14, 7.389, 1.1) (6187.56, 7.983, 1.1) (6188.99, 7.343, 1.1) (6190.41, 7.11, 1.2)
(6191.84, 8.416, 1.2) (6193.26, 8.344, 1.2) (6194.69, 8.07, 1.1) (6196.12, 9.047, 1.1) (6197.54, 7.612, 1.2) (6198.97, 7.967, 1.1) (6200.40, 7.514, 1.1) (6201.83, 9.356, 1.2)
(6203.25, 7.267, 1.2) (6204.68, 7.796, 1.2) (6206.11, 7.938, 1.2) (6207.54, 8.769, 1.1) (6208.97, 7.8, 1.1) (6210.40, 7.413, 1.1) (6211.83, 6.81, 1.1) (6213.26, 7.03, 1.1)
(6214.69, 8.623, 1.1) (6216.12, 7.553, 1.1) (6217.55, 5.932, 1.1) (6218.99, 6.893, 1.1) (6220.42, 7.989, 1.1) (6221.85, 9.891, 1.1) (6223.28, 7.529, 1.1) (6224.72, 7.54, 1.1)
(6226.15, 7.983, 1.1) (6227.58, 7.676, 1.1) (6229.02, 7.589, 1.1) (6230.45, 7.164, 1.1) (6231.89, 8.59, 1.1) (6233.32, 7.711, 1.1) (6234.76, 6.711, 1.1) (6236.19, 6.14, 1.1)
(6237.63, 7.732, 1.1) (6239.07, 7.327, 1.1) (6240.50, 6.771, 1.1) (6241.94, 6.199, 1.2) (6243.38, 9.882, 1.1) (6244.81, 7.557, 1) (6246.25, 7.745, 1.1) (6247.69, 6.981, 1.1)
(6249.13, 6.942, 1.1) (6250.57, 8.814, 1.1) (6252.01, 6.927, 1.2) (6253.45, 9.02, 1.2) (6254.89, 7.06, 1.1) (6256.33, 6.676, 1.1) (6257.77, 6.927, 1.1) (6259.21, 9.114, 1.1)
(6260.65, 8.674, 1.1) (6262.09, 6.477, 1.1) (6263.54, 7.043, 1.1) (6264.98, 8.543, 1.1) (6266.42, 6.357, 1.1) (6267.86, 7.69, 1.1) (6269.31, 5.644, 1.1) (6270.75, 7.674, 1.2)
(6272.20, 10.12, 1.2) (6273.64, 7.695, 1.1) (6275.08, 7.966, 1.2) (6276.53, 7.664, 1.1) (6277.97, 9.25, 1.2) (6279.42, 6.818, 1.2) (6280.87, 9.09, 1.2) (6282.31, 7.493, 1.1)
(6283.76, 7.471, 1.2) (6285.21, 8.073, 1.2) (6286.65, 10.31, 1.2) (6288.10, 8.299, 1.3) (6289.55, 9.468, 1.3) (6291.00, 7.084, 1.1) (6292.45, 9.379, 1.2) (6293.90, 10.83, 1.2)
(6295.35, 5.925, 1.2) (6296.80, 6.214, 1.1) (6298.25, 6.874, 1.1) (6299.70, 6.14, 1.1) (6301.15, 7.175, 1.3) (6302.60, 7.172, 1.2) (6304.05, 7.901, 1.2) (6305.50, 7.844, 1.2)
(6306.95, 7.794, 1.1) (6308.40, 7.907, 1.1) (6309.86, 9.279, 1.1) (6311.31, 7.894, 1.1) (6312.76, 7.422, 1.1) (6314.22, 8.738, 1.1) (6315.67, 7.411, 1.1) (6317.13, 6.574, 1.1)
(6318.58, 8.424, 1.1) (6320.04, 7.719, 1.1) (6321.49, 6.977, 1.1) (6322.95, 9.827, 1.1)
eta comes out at -0.0004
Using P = -0.08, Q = 0.06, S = 0.07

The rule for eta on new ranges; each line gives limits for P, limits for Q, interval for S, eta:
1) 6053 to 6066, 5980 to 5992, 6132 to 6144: 0.0009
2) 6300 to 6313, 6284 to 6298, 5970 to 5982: 0.0002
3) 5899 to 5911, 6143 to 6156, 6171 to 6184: -0.0040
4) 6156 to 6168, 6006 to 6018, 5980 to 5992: 0.0015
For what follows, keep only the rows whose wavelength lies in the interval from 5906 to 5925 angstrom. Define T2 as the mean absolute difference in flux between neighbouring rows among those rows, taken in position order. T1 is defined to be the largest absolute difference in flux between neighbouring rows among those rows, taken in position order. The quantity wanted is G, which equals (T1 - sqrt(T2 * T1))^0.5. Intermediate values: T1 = 3.1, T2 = 1.11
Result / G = 1.12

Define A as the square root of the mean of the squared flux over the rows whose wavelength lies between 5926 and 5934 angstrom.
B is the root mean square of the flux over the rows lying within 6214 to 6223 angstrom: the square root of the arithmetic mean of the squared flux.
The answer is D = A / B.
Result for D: 1.02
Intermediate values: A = 8.08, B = 7.9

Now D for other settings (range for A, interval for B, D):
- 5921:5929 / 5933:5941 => 1.05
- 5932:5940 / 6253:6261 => 1.09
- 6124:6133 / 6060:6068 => 0.94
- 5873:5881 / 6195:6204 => 0.98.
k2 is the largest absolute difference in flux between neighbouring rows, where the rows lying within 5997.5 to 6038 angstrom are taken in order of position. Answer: 5.6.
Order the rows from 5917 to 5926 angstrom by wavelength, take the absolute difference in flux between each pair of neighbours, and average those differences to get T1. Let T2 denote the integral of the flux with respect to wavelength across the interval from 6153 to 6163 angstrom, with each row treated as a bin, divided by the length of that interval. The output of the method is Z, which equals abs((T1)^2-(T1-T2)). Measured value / 8.3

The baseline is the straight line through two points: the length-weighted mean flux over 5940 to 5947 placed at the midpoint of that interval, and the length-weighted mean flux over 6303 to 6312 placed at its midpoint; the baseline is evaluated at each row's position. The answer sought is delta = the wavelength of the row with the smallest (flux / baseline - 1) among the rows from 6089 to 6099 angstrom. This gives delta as 6095.64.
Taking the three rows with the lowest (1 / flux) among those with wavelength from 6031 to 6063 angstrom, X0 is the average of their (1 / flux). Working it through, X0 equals 0.103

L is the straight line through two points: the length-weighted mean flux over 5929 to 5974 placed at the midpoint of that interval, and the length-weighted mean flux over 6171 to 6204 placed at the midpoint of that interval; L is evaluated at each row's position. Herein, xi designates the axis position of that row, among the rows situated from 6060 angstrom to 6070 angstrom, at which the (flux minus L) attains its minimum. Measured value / 6067.64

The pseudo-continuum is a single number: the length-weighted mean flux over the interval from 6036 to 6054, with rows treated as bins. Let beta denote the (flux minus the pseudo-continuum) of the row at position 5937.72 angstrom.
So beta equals 1.6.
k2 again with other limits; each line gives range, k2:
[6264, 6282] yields 2.4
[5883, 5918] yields 4.4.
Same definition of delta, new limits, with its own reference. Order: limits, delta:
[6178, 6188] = 6179.02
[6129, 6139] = 6136.48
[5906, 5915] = 5909.08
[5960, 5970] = 5965.13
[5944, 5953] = 5945.93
